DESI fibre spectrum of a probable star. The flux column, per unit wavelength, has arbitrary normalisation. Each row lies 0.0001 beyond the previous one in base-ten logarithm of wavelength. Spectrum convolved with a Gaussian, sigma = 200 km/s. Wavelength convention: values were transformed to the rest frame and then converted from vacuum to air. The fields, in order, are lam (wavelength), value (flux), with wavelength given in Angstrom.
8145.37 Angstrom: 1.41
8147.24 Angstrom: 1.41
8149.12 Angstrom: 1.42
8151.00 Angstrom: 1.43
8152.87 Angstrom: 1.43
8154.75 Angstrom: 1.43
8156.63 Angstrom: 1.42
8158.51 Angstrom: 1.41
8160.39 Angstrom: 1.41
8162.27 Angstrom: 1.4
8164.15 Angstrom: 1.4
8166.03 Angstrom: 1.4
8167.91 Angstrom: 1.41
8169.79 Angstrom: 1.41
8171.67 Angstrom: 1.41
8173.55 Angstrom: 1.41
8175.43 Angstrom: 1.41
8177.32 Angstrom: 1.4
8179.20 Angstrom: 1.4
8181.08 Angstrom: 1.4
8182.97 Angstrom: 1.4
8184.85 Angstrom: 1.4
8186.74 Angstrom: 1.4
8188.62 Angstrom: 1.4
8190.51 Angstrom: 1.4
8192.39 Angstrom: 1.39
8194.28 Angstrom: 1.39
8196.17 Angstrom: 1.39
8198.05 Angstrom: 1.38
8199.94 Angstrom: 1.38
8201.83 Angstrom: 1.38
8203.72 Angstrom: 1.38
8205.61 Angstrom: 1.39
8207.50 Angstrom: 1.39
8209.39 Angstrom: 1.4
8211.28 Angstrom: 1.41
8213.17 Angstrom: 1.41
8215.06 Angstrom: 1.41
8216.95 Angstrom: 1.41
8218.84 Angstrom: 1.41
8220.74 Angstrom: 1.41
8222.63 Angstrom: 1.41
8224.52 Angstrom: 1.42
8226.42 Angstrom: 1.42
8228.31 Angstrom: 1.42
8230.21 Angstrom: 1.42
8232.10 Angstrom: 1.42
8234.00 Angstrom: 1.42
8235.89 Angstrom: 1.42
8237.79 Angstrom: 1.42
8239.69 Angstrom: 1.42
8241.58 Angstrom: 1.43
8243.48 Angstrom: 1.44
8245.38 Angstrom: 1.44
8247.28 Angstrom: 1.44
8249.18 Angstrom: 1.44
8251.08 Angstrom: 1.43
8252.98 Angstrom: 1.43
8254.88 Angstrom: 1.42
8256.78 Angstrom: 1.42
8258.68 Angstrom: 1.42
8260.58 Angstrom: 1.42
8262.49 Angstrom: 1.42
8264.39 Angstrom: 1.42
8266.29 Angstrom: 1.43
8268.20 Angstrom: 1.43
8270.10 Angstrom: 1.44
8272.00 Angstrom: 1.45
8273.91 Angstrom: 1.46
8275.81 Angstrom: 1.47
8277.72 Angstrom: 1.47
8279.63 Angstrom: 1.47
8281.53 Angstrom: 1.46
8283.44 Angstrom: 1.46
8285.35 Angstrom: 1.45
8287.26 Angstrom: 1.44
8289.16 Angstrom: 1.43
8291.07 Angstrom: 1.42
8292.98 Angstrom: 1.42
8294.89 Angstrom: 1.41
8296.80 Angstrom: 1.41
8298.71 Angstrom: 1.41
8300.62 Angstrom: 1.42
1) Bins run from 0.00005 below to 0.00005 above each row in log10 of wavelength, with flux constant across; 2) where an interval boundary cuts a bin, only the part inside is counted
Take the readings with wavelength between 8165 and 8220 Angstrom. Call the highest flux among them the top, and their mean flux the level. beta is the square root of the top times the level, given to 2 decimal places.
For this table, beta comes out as 1.40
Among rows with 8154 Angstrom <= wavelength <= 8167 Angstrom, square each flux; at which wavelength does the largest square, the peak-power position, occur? 8154.75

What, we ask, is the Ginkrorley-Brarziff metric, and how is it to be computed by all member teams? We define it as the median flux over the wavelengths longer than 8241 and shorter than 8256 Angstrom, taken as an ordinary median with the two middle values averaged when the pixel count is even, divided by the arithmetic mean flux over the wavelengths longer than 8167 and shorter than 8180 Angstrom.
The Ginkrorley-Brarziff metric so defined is 1.02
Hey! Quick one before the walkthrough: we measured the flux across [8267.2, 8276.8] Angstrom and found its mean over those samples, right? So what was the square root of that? 1.20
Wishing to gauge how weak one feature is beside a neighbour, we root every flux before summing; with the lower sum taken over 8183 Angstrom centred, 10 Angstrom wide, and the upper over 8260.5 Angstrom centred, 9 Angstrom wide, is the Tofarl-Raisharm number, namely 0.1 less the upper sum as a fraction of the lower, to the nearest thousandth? -0.907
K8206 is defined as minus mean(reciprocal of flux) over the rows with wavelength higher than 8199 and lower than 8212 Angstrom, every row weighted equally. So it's -0.719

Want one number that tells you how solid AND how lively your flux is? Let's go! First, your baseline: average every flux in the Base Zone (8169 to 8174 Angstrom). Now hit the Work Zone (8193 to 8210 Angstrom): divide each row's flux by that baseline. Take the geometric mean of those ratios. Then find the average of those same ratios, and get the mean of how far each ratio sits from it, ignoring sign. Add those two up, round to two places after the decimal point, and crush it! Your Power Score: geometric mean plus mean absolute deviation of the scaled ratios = 0.99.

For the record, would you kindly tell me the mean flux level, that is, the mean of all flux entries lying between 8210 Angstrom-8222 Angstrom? 1.41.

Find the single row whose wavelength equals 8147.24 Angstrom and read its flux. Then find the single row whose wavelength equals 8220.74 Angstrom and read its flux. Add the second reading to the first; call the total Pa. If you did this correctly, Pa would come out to 2.820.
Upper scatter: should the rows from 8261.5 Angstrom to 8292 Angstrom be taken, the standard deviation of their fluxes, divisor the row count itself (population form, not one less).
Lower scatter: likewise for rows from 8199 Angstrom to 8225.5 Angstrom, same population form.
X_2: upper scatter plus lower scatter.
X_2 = 0.031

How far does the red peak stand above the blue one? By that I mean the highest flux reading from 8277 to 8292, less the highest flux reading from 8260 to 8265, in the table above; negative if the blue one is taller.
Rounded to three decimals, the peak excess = 0.050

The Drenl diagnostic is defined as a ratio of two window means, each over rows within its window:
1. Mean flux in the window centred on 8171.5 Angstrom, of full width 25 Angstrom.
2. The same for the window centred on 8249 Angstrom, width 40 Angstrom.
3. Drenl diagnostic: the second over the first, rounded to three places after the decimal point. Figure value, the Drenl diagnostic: 1.015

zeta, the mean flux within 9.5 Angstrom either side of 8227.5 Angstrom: 1.42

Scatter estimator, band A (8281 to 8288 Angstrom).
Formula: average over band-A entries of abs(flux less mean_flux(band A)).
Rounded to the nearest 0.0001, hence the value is 0.0075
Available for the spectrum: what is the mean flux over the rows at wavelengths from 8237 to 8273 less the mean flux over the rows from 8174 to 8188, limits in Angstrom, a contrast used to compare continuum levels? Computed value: 0.028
